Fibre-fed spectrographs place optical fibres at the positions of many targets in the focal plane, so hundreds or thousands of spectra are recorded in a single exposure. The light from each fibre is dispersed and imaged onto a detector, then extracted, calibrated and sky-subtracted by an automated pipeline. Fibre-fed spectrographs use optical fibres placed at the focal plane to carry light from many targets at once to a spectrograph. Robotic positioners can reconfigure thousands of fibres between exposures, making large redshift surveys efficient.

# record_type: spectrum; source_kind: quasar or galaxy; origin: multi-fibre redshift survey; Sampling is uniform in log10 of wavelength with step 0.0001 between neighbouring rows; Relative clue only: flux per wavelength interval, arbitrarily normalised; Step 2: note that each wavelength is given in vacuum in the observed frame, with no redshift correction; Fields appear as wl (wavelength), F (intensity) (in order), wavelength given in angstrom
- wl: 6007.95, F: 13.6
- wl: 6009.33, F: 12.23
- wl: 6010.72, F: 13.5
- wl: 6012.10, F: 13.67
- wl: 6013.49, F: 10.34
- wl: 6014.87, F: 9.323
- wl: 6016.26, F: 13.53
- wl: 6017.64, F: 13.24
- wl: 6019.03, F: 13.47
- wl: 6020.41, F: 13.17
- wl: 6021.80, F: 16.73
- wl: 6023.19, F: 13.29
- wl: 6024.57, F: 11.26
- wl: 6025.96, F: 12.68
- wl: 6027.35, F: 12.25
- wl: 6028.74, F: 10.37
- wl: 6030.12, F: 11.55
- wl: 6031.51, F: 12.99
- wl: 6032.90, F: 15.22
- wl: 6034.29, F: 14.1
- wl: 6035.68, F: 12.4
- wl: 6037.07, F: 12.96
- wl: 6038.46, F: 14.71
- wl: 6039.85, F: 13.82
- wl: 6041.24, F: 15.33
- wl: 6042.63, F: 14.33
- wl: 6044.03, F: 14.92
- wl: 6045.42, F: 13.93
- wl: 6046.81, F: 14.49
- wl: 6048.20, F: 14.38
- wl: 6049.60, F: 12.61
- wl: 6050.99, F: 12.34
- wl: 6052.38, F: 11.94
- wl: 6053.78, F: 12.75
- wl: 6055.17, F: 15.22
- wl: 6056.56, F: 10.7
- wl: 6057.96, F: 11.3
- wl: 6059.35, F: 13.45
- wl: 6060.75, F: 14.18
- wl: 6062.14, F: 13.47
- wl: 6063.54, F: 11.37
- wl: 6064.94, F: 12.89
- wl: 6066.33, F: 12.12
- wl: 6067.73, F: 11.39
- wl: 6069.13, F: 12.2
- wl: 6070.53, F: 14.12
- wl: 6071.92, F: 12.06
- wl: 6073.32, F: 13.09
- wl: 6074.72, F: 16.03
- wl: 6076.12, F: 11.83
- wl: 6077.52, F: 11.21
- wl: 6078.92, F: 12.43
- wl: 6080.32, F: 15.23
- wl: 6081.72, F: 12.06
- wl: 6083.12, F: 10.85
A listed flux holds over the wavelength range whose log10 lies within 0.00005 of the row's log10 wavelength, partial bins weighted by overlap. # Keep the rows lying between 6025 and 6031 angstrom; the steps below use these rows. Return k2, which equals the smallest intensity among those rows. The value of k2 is 10.37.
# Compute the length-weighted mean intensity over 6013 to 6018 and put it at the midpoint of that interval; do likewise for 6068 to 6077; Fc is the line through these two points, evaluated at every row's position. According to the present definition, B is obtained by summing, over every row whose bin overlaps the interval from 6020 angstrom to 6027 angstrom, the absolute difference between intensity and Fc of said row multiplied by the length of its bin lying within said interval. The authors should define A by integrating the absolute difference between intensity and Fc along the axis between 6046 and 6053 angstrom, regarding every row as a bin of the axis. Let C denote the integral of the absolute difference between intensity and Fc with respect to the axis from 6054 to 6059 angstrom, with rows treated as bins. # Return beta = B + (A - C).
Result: 11.1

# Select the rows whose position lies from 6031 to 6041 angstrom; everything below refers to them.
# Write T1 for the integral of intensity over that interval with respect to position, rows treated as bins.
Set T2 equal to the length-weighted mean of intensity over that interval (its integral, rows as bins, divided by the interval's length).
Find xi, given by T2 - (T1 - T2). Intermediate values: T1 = 138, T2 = 13.8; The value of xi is -111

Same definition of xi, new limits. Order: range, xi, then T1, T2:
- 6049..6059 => -100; 125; 12.5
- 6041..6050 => -100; 128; 14.3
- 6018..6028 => -106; 133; 13.3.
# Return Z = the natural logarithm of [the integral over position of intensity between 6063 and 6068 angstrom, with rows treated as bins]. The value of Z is 4.10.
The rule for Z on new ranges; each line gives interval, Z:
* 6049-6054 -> 4.13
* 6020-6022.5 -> 3.63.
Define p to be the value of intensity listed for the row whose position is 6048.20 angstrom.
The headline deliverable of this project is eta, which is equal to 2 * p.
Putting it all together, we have 28.8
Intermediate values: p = 14.38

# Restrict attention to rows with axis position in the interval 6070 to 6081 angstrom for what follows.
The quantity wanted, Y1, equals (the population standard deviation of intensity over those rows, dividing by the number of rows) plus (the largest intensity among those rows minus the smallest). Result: 6.4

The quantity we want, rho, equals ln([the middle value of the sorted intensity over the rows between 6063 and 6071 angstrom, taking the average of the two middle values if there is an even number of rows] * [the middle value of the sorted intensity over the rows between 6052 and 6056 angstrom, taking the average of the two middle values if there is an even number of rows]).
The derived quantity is 5.04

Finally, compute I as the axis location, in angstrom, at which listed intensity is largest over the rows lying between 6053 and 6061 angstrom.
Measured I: 6055.17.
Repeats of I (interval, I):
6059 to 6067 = 6060.75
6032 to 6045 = 6041.24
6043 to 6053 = 6044.03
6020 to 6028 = 6021.80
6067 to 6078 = 6074.72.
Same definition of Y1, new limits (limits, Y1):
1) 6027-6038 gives 6.2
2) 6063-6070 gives 2.1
